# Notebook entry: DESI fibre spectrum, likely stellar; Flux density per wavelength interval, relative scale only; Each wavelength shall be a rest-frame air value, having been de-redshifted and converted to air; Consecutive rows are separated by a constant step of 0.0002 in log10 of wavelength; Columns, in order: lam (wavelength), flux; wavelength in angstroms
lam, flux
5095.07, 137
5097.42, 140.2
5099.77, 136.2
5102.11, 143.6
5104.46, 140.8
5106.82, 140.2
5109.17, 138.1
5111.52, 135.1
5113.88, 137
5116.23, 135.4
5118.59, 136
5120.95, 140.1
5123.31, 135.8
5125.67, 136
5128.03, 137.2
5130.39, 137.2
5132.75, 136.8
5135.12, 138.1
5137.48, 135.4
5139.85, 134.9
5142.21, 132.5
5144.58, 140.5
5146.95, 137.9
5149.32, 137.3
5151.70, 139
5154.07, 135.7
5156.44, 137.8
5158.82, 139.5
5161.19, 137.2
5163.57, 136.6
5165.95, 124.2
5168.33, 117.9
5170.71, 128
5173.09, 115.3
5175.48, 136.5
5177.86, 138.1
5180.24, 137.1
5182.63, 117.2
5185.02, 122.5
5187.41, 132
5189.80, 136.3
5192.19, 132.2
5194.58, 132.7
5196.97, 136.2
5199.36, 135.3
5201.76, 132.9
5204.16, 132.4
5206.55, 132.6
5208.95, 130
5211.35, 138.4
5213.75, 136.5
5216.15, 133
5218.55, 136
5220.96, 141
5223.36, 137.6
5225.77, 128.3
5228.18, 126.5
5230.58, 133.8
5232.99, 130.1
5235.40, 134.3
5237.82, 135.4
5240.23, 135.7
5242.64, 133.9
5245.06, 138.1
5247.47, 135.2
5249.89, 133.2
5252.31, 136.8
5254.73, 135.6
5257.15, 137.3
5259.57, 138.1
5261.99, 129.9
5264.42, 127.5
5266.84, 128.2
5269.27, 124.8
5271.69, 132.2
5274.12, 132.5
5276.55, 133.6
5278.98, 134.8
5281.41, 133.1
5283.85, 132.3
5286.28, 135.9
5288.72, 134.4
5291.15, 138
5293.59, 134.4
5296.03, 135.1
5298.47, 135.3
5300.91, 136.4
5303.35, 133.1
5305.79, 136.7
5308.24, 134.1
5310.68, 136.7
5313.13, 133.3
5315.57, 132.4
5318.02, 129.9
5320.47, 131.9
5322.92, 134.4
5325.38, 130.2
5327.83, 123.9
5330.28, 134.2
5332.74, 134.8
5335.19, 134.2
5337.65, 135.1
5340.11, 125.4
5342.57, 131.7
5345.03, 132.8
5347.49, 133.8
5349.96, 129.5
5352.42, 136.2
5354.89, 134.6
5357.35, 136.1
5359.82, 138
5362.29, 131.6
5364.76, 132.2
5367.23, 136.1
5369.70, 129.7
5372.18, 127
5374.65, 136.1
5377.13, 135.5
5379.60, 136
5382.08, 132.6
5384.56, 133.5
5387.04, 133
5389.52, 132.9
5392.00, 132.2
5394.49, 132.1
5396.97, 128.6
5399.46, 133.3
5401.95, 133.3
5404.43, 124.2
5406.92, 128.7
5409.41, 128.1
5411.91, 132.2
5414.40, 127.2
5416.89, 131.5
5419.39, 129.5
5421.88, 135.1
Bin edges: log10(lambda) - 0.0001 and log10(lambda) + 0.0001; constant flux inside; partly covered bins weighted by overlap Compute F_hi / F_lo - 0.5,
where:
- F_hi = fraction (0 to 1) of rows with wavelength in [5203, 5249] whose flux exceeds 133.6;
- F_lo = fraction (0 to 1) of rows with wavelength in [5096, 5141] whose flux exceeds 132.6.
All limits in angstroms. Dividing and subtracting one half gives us 0.13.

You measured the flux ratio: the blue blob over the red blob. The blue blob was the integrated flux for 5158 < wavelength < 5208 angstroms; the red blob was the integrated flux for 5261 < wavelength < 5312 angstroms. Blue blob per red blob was 0.96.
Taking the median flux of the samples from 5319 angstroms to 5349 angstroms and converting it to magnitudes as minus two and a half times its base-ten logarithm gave -5.312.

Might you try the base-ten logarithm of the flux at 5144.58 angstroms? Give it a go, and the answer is 2.15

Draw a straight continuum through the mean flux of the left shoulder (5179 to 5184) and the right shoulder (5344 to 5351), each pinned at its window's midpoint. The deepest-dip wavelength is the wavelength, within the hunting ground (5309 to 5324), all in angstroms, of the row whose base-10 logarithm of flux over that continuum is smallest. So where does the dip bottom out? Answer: 5318.02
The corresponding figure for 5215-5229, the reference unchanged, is 5228.18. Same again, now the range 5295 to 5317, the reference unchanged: 5315.57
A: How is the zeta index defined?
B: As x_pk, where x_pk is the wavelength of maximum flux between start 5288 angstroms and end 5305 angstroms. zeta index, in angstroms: 5291.15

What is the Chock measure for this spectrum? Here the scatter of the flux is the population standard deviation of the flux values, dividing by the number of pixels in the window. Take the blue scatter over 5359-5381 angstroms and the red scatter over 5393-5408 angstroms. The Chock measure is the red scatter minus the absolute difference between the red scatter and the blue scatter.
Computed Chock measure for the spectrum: 3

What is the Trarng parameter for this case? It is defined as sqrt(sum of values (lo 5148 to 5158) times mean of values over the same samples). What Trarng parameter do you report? 275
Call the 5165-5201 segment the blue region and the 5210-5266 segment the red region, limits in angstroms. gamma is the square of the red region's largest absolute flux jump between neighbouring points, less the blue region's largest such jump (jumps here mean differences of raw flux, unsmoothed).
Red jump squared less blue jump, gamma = 65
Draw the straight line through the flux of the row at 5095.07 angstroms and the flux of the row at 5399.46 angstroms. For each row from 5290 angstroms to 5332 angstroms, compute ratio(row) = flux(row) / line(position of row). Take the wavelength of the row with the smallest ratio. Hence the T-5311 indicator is 5327.83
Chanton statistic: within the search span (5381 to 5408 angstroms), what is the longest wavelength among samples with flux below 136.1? 5406.92 angstroms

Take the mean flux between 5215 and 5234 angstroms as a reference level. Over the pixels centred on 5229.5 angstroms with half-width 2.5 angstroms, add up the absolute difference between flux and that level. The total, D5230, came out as 7.3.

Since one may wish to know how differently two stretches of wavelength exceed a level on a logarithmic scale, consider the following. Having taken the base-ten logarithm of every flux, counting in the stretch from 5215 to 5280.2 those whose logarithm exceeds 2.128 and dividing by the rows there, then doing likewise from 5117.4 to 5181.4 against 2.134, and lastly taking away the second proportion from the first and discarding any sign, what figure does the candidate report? 0.111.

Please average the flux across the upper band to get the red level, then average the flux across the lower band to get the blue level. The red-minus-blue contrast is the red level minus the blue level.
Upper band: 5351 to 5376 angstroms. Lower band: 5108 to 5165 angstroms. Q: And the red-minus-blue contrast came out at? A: -3.2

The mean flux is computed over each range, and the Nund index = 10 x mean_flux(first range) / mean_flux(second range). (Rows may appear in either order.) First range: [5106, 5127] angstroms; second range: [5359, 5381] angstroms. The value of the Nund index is 10.3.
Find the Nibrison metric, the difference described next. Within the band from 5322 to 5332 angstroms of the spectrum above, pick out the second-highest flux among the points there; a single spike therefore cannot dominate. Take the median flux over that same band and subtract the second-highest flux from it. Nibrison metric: -2.0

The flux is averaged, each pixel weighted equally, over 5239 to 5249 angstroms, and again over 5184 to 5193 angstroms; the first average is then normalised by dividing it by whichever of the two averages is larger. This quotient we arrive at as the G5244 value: 1.000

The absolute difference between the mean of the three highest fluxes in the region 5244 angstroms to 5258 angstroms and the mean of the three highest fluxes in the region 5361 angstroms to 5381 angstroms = 1.3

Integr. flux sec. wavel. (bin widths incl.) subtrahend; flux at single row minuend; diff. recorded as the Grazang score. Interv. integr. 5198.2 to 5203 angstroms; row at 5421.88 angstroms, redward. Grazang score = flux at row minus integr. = -507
